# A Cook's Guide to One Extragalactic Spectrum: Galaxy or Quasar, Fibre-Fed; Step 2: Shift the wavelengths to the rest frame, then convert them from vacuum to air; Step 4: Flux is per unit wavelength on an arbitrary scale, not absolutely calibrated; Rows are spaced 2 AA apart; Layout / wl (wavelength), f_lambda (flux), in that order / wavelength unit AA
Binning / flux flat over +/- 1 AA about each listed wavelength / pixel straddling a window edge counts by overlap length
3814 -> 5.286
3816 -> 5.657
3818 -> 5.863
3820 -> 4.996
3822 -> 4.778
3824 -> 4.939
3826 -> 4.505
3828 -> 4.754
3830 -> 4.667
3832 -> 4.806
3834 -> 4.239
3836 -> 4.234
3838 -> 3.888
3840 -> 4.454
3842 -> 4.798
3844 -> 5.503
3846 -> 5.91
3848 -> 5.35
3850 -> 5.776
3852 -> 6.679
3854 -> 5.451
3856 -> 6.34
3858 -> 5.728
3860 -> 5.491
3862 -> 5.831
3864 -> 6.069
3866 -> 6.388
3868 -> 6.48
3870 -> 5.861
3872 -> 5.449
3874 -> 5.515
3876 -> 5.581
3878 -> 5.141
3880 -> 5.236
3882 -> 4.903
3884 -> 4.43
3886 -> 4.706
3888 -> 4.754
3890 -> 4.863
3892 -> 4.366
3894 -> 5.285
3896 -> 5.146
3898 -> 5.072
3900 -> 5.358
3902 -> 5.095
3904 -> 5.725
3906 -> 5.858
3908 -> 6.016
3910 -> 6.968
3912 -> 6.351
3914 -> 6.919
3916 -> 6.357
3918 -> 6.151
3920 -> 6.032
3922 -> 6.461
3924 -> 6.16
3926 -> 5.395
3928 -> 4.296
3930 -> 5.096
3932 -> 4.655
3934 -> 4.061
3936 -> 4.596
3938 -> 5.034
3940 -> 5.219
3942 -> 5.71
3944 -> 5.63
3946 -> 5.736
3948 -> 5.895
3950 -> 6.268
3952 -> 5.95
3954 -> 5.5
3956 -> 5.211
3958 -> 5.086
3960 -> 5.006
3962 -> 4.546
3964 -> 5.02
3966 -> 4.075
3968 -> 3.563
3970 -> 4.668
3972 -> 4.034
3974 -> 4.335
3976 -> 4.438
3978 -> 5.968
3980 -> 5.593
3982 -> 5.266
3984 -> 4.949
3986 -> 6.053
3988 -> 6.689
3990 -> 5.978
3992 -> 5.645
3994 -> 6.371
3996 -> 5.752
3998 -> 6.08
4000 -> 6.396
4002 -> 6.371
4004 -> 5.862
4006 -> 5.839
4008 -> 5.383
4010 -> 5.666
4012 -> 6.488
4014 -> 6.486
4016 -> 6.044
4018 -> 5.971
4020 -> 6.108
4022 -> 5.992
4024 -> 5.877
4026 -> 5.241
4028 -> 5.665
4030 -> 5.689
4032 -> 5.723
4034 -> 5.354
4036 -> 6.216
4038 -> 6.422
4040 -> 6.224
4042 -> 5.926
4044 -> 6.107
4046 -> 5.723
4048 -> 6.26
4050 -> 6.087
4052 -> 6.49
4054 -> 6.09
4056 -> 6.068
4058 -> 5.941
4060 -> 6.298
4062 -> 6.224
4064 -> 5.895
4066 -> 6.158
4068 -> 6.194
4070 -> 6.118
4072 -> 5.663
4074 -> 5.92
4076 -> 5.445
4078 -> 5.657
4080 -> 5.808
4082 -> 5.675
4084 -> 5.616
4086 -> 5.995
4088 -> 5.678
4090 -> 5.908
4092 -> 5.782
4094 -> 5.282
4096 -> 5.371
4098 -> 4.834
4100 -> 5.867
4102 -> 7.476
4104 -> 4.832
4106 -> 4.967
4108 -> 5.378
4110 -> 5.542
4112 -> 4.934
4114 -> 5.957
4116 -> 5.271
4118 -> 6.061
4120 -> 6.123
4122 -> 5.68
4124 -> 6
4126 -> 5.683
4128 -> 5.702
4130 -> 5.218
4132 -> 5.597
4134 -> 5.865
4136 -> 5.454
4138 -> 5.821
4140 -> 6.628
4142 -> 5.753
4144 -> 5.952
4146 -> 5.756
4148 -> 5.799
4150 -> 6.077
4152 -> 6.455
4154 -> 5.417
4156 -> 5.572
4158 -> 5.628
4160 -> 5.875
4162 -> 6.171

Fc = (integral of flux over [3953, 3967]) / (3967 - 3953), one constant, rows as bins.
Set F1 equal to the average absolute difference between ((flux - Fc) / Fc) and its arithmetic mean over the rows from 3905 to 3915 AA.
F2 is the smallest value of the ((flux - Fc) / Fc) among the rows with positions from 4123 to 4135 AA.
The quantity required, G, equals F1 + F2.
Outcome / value 0.15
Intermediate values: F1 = 0.085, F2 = 0.06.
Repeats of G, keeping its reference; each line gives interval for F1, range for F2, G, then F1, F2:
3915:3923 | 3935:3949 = -0.03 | 0.032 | -0.07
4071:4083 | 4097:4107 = 0.00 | 0.023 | -0.02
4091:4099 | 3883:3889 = -0.05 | 0.053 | -0.10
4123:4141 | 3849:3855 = 0.16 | 0.055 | 0.11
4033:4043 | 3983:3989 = 0.07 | 0.063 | 0.01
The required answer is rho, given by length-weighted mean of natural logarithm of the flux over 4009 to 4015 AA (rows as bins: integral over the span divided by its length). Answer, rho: 1.82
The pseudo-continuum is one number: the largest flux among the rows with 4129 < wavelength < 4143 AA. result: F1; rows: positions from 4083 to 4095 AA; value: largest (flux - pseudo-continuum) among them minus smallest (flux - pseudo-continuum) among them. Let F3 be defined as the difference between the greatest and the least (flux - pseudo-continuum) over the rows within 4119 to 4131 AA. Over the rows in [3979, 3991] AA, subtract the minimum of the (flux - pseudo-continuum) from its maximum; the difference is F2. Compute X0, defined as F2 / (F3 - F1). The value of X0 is 9.1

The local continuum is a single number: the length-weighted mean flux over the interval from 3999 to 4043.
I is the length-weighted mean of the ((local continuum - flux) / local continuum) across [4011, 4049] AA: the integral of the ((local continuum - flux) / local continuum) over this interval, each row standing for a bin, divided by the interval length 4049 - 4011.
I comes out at 0.00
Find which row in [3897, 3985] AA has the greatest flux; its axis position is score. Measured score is 3910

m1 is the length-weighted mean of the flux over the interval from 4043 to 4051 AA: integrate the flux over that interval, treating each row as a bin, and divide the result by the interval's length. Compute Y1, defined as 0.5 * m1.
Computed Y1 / 3.02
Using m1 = 6.04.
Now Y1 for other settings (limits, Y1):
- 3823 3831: 2.36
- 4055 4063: 3.07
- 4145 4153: 3.01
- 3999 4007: 3.06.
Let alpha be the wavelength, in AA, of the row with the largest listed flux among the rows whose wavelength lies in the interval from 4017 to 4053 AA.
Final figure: 4052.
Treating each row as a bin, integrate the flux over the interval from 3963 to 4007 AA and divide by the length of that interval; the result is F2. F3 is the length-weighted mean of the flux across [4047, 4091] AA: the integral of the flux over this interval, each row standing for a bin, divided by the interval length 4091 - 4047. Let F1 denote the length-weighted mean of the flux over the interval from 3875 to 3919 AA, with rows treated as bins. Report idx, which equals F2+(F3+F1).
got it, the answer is 16.8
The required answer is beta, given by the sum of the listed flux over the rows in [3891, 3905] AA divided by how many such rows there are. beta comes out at 5.1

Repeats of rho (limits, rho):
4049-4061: 1.82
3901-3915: 1.81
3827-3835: 1.53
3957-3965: 1.59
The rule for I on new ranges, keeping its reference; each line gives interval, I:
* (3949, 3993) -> 0.13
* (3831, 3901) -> 0.11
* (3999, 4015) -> -0.02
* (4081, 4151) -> 0.04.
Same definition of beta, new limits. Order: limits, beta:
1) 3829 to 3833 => 4.7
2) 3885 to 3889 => 4.7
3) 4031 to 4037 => 5.8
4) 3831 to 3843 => 4.4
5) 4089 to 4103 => 5.8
